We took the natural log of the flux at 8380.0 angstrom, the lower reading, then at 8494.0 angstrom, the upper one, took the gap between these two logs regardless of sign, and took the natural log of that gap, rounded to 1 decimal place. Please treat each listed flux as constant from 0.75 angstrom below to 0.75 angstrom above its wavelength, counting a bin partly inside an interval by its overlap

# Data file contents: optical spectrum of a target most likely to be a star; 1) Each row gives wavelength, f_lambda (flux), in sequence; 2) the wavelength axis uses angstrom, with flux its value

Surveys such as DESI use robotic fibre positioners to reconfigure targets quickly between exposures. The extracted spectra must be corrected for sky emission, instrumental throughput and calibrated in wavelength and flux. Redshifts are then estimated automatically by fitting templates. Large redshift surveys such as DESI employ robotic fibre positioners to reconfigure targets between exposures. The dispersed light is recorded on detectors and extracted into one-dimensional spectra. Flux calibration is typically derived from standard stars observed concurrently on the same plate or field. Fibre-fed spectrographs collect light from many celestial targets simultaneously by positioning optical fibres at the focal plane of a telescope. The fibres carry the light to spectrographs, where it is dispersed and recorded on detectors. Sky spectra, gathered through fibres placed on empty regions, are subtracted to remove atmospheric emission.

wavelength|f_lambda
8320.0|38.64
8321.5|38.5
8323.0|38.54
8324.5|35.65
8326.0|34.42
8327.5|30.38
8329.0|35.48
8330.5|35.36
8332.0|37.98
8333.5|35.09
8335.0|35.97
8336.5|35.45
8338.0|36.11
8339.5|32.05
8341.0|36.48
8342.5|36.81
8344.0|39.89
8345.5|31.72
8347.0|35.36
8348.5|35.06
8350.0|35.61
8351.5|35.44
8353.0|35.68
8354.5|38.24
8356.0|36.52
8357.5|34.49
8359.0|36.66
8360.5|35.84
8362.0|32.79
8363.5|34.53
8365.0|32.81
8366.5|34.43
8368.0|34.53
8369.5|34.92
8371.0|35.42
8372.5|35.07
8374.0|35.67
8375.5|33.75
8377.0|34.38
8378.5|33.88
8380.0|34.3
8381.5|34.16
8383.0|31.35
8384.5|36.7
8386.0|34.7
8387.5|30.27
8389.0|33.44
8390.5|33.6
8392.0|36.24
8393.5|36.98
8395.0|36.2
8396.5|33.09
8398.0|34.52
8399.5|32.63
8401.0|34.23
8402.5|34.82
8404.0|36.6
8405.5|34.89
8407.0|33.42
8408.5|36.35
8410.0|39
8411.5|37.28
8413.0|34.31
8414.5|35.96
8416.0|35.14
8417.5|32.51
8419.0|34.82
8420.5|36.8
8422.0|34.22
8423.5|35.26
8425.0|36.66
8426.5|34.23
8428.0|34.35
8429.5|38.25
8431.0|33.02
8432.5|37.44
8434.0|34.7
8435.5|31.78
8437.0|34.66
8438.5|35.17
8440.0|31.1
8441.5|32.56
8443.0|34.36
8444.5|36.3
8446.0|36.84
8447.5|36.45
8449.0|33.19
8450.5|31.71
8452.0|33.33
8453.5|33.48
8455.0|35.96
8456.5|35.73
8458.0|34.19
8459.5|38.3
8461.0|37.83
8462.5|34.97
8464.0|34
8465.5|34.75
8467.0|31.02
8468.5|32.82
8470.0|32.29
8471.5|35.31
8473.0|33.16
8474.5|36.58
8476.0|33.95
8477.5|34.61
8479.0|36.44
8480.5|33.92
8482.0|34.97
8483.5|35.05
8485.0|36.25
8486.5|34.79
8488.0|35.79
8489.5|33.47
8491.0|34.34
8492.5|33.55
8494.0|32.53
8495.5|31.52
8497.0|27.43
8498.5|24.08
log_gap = -2.9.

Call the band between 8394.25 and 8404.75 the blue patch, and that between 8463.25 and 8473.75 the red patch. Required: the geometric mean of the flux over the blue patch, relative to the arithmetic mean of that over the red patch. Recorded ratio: 1.04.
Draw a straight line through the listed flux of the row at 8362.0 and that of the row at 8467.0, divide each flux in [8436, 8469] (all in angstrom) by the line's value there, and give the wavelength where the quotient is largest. 8459.5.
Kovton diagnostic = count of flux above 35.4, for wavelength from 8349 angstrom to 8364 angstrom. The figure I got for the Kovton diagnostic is 7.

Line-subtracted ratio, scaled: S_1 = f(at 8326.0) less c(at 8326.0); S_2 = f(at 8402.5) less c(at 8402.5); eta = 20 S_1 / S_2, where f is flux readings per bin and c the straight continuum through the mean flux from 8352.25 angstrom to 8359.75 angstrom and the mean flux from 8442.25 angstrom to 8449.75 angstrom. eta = 42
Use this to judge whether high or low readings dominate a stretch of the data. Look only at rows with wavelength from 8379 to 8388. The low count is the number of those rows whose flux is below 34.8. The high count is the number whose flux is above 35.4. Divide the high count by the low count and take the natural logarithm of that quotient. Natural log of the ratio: -1.6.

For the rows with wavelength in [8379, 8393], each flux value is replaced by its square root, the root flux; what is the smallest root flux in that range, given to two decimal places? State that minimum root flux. 5.50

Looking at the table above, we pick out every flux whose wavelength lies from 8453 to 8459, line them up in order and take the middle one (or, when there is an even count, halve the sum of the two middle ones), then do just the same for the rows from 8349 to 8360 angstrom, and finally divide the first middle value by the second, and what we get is 0.98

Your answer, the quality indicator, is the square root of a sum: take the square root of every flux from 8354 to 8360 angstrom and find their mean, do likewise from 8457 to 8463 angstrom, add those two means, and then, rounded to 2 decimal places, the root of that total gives 3.47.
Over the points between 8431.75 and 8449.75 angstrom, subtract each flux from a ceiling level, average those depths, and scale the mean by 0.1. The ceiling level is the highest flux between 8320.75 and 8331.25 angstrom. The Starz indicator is 0.399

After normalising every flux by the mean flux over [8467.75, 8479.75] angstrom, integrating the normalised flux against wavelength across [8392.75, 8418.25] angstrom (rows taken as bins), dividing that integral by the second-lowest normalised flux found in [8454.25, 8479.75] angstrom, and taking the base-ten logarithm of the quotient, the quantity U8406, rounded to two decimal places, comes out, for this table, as 1.44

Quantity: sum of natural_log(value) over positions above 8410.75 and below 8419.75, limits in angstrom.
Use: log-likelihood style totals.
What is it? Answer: 21.3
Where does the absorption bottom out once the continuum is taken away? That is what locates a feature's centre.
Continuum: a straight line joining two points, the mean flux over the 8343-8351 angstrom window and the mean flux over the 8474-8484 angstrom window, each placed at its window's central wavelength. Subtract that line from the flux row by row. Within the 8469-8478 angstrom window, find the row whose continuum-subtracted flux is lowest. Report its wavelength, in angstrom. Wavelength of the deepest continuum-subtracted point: 8470.0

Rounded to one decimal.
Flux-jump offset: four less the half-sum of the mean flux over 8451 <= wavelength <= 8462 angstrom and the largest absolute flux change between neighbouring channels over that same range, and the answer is -15.8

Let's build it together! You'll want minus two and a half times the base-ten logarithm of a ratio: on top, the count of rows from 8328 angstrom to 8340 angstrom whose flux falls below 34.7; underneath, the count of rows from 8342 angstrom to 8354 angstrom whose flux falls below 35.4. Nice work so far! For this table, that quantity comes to 1.2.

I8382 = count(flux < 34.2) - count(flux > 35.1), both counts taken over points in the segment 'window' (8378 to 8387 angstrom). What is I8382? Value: 2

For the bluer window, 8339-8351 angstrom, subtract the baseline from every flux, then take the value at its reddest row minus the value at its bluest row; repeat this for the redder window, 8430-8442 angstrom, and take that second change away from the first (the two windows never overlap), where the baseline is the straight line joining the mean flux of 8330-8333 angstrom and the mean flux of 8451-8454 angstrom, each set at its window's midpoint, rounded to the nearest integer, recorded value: 4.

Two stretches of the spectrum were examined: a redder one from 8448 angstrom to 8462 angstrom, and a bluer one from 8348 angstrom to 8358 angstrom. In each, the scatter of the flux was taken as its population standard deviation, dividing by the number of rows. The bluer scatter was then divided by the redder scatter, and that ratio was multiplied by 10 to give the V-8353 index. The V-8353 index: 5.3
